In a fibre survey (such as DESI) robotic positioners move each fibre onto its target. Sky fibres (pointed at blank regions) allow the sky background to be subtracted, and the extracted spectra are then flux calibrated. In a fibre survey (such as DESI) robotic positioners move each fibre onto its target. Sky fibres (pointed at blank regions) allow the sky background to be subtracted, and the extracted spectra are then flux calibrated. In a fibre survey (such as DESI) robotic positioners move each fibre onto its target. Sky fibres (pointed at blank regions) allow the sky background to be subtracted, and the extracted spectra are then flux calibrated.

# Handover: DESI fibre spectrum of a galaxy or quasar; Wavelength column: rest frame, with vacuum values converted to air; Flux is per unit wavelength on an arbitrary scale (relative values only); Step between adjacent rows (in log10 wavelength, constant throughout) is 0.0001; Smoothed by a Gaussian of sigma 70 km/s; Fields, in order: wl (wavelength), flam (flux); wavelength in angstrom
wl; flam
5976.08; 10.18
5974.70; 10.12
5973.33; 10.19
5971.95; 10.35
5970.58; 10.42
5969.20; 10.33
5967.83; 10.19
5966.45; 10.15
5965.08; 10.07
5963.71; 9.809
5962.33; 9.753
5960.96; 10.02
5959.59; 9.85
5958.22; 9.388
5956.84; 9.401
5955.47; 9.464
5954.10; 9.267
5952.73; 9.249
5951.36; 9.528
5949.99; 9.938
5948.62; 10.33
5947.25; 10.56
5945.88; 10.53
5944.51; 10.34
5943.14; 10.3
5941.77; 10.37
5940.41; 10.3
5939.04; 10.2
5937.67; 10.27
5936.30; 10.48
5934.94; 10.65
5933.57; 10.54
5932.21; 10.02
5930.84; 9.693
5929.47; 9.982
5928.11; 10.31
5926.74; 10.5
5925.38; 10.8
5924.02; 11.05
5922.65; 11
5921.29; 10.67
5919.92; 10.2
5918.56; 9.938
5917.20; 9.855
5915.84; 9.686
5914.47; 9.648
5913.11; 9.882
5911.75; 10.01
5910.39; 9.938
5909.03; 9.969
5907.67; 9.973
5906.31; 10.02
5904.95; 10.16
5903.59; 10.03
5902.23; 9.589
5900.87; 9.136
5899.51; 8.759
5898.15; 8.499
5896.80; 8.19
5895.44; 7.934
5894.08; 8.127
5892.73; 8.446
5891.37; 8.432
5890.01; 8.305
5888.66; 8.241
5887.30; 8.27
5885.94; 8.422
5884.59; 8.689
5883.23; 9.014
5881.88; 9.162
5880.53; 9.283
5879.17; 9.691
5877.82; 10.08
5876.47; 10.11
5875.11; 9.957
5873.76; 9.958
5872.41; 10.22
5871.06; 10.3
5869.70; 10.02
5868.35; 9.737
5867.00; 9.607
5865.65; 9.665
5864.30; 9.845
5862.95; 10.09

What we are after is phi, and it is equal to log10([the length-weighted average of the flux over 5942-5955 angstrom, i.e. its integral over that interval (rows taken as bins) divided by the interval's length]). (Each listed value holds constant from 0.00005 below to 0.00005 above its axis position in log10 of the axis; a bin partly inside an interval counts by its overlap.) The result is 1.00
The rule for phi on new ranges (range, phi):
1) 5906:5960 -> 1.00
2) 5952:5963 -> 0.98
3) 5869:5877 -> 1.00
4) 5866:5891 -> 0.97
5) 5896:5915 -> 0.98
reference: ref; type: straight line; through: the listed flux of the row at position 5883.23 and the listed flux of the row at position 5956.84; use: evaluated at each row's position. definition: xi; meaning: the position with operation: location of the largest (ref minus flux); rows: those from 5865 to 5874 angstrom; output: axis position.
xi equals 5867.00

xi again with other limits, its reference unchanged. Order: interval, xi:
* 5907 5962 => 5952.73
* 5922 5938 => 5930.84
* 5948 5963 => 5952.73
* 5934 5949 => 5939.04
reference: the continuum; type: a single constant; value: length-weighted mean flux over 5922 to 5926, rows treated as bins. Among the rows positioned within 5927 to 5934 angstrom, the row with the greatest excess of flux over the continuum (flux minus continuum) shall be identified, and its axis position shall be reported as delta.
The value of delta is 5933.57 angstrom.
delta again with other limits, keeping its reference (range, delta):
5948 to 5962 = 5948.62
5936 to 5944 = 5936.30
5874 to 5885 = 5876.47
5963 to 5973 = 5970.58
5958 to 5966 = 5965.08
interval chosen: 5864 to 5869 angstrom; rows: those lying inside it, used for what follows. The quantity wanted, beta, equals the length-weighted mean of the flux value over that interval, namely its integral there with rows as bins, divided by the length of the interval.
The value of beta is 9.7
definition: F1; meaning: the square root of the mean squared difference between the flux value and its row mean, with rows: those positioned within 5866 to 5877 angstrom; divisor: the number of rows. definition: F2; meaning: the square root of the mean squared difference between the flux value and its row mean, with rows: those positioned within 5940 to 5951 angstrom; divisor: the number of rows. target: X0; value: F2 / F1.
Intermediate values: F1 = 0.217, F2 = 0.18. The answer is 0.8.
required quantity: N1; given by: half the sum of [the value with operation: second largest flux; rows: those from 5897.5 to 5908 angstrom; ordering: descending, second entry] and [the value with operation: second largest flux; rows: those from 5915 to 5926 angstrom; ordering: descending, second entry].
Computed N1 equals 10.5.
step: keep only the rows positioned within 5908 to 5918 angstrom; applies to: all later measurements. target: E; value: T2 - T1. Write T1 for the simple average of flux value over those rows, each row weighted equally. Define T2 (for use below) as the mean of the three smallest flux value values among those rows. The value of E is -0.13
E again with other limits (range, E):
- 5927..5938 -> -0.34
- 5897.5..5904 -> -0.40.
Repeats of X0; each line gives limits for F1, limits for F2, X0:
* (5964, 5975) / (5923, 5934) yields 3.6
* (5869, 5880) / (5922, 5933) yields 2.7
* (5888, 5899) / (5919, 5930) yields 2.0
